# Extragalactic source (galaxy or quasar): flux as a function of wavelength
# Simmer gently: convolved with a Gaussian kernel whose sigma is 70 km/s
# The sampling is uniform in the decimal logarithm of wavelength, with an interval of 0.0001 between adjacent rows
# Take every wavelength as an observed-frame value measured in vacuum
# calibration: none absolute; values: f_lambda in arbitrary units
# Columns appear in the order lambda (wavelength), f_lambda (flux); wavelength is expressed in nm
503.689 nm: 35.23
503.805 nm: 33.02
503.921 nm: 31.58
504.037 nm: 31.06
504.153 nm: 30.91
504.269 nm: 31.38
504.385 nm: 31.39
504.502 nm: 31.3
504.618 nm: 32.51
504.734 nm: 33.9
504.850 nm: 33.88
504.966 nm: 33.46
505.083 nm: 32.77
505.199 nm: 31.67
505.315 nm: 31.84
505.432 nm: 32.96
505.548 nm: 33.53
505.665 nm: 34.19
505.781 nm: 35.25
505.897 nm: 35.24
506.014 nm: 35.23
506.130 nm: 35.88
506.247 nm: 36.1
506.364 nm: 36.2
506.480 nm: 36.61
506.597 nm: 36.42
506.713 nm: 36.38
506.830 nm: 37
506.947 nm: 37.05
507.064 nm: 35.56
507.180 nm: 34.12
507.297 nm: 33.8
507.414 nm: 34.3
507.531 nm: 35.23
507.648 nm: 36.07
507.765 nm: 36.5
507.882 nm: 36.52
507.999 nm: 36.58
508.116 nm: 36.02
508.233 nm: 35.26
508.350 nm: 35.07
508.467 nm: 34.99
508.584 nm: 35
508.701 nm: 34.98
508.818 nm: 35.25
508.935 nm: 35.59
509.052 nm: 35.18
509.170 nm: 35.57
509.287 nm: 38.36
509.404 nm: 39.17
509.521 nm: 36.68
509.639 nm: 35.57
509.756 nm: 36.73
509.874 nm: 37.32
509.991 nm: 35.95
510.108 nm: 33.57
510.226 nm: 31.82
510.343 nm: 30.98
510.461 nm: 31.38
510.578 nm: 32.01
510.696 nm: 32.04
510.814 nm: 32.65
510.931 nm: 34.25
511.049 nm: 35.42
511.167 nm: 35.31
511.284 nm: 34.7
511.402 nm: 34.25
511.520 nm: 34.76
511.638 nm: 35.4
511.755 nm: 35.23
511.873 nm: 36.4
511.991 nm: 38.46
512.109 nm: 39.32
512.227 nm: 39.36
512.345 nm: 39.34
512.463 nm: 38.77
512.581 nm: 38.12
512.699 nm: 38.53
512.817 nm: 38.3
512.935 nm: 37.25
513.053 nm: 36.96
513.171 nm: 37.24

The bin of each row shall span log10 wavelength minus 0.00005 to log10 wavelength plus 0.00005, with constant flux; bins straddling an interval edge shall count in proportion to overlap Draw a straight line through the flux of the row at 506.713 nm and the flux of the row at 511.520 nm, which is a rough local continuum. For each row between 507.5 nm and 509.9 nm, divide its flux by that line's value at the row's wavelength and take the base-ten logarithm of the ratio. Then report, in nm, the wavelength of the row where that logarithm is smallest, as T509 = 507.531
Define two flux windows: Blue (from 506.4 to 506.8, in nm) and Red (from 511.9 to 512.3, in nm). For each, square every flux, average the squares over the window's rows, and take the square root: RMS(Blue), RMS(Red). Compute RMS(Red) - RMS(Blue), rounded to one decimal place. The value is 2.6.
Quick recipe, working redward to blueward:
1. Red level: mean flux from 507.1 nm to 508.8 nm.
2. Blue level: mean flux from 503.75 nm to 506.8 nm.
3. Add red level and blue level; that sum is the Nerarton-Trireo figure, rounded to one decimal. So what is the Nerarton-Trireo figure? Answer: 69.0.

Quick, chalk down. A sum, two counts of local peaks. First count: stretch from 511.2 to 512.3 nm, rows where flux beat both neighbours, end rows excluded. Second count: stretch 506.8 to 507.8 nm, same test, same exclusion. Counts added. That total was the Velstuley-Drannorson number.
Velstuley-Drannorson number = 2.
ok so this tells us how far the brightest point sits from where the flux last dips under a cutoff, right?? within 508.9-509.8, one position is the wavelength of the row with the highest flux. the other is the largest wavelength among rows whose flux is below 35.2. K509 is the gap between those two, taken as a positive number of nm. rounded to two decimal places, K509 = 0.35 nm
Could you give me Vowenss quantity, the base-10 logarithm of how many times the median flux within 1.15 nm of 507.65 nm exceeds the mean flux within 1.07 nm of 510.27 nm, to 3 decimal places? 0.011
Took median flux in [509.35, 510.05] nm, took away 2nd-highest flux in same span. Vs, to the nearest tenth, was -0.6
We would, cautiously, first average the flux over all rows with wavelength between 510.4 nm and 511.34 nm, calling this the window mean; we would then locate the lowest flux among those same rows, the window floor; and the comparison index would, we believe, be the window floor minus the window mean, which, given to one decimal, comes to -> -2.1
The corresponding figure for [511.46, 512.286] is -2.2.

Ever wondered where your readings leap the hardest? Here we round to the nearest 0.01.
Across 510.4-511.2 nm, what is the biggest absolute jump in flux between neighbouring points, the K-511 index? 1.60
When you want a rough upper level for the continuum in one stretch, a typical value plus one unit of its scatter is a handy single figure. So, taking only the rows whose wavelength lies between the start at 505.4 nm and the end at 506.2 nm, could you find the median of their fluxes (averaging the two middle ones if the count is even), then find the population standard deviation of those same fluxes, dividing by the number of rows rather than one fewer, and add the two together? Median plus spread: 36.2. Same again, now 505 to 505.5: 32.9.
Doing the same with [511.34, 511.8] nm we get 35.4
